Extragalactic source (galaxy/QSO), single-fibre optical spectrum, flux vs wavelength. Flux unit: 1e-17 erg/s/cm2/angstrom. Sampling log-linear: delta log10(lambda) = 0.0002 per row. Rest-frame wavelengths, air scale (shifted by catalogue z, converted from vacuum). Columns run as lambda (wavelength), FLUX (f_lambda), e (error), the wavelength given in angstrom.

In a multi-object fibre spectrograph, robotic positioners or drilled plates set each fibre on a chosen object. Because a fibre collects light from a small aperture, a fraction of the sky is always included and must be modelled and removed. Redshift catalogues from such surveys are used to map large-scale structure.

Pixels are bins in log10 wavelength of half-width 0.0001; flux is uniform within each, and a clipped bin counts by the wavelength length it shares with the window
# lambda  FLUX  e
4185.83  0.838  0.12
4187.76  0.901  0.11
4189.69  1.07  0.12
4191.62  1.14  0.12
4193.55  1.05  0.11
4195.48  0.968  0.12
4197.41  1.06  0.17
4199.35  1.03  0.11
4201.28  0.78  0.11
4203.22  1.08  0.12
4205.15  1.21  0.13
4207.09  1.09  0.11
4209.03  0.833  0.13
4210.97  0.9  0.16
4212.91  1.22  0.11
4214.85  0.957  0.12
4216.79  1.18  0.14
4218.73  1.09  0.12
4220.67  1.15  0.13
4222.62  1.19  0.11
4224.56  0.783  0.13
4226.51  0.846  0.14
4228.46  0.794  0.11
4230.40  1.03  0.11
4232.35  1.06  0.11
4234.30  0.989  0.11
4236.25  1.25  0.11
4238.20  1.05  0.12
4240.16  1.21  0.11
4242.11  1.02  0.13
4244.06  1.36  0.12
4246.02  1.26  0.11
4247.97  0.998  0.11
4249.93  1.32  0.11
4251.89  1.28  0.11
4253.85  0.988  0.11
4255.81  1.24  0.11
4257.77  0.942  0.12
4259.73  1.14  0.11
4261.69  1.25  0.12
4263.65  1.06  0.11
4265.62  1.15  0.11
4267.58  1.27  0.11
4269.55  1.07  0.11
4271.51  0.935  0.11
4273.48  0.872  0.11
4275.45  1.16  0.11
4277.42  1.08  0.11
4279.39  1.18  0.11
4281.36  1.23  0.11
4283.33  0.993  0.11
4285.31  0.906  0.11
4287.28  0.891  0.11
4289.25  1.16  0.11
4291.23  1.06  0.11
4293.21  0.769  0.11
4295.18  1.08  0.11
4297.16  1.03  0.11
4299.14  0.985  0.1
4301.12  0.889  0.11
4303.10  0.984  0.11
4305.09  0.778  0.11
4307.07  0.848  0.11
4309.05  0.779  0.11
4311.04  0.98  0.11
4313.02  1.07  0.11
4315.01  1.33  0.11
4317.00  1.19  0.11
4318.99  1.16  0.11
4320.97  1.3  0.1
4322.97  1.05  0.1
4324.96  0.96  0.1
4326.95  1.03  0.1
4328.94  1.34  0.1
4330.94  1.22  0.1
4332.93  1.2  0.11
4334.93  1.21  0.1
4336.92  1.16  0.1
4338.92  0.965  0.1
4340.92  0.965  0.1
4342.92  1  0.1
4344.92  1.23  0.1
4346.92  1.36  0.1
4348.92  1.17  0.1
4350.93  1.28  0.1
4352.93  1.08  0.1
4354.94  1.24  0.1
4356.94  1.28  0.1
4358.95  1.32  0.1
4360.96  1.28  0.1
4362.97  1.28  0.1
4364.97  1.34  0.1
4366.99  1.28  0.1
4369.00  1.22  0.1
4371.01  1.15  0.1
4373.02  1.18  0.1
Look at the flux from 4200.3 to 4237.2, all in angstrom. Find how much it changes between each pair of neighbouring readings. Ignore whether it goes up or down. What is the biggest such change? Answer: 0.41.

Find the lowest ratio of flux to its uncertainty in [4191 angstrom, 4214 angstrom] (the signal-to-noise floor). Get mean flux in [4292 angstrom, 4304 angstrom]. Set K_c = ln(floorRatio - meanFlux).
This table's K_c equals 1.54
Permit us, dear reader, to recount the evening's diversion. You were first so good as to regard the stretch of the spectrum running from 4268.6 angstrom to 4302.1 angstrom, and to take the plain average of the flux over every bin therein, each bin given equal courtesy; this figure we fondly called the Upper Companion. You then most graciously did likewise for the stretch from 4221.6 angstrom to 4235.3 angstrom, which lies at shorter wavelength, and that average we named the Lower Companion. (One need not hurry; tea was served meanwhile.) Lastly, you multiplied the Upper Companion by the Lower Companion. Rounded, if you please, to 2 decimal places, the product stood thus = 0.97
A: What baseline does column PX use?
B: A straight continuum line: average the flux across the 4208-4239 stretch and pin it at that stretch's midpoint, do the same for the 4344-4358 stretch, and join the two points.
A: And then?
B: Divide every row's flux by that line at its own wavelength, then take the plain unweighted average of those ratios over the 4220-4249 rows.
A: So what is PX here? 1.03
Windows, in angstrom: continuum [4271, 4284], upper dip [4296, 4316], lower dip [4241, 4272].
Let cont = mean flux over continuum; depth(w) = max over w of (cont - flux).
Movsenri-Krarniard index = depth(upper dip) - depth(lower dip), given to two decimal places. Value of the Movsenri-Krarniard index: 0.16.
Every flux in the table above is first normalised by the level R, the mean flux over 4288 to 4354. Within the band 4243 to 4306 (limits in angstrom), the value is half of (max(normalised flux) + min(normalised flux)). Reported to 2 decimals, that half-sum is 0.99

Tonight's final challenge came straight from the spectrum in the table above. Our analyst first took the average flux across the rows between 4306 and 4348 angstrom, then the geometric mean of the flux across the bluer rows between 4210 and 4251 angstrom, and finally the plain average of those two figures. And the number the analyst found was 1.09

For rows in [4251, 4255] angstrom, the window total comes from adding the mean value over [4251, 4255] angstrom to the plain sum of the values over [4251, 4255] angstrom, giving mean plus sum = 3.40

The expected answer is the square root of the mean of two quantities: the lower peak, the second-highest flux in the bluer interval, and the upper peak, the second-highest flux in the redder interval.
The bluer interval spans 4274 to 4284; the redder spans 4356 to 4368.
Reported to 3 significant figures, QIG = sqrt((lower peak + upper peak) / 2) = 1.12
